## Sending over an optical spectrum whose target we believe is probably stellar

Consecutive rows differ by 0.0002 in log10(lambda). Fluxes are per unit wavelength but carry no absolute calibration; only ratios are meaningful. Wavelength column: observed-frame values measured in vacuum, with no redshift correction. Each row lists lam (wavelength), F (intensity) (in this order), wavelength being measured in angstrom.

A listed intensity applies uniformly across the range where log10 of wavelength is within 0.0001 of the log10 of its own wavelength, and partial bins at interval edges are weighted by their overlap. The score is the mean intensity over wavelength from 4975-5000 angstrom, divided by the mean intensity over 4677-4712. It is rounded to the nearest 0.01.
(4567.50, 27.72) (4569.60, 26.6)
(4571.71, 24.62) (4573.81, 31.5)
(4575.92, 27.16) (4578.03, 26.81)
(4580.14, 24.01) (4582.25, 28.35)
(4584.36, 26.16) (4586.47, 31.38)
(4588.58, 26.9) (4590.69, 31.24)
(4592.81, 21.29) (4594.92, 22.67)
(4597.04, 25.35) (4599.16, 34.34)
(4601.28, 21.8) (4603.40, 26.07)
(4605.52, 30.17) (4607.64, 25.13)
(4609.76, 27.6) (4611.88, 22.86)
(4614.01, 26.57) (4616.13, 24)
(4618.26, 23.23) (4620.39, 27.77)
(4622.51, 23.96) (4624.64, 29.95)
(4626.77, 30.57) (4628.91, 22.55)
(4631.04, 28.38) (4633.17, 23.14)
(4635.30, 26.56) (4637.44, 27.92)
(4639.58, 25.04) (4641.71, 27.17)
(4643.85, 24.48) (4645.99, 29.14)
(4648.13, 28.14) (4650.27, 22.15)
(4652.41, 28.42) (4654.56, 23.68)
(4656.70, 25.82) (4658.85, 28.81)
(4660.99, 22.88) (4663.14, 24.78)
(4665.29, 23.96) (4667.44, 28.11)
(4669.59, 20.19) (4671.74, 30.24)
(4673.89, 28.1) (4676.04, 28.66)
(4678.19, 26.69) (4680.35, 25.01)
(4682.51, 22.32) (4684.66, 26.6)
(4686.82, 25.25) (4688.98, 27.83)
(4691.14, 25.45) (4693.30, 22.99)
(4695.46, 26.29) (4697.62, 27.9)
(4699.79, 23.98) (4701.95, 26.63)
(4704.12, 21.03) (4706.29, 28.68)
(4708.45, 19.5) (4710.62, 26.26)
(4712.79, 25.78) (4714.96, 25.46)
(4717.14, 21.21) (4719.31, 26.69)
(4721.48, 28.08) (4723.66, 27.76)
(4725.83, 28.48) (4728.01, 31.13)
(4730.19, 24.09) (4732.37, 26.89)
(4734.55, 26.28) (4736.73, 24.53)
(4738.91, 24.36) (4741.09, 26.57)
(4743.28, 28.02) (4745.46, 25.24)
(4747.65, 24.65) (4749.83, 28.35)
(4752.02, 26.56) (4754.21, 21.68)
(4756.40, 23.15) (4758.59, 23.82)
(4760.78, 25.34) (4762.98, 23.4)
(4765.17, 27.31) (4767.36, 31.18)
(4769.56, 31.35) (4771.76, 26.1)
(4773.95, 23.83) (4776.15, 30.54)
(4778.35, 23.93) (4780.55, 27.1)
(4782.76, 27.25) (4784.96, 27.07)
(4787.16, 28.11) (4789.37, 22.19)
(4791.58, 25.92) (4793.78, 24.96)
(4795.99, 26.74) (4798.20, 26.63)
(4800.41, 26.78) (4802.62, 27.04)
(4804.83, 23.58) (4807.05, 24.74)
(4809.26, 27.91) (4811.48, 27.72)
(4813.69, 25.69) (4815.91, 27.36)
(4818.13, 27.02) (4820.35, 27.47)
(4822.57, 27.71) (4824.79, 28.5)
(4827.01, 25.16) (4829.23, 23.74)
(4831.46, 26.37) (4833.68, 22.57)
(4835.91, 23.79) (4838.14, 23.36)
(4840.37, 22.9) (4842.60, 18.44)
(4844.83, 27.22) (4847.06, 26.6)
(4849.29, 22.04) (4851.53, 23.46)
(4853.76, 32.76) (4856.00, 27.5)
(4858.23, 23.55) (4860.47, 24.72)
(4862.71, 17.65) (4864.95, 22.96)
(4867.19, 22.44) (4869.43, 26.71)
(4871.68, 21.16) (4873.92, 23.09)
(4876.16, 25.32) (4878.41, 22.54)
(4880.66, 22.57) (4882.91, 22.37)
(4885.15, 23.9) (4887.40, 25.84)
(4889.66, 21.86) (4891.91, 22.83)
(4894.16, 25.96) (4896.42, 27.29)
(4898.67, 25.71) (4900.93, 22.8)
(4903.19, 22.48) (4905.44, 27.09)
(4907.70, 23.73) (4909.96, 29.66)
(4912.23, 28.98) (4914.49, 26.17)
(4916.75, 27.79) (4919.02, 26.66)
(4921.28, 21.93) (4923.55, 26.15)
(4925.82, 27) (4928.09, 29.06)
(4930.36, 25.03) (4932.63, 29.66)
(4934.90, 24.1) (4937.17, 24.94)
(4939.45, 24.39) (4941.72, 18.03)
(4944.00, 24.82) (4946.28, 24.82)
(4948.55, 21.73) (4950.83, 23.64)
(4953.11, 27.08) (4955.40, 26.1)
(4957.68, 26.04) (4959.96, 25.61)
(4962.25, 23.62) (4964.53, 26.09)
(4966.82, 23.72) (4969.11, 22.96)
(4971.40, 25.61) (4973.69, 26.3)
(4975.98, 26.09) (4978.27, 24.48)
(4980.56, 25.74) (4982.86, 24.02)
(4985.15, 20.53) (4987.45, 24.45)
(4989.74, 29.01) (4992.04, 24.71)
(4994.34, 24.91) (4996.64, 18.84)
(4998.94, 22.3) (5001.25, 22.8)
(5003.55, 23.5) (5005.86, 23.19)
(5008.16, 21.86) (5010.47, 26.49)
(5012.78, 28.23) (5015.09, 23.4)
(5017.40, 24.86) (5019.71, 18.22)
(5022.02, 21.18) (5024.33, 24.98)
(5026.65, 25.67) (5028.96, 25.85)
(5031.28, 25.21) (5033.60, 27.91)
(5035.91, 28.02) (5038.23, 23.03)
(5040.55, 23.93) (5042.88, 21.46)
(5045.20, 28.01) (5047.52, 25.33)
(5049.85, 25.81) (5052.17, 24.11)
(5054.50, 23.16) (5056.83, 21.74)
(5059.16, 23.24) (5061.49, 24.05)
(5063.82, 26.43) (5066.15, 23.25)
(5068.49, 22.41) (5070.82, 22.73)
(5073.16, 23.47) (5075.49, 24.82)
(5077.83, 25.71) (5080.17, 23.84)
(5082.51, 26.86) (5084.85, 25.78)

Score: 0.96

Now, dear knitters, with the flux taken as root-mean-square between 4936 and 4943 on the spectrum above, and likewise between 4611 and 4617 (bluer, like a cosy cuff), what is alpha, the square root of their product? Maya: 23.6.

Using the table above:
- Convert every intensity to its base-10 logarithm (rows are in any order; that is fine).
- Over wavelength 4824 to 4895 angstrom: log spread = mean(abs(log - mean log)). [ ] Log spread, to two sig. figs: 0.038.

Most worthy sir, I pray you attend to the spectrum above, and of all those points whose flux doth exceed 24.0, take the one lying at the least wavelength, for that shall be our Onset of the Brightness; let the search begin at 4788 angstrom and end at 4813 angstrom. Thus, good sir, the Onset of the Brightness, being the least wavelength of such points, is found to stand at 4791.58 angstrom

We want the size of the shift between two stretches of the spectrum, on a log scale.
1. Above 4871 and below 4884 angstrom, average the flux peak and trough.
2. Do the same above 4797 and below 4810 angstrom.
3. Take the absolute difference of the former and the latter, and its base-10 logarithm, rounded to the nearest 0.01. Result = 0.40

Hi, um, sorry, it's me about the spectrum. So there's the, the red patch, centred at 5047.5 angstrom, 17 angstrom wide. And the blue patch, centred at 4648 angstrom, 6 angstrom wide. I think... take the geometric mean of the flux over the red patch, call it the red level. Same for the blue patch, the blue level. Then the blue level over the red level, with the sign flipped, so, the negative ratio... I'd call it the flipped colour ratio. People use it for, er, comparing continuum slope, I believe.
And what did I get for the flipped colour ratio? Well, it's -1.07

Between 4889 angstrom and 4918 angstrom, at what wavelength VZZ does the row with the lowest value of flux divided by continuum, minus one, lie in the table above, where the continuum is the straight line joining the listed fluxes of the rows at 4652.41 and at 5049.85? 4889.66 angstrom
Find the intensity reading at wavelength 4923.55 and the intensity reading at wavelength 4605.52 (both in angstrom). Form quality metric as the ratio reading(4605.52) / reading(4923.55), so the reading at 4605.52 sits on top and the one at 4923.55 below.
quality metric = 1.15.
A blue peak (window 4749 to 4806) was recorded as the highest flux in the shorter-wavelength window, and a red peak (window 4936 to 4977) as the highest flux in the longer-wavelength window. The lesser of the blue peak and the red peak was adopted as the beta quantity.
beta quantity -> 27.1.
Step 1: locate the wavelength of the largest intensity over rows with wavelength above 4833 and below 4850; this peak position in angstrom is 4844.83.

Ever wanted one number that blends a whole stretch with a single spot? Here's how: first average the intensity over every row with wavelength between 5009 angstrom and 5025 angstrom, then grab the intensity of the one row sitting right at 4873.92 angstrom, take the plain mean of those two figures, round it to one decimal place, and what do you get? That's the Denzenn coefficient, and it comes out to 23.5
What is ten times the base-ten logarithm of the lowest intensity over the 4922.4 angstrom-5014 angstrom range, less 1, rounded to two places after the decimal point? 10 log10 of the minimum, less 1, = 11.56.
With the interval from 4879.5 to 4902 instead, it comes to 12.40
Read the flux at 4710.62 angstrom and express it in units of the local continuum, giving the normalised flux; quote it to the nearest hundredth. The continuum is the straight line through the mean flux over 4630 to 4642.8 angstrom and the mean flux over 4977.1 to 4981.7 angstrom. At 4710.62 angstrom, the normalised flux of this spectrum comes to 1.01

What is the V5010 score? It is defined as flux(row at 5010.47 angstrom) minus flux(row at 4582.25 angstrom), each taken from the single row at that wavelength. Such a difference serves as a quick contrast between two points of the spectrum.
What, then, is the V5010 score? -1.9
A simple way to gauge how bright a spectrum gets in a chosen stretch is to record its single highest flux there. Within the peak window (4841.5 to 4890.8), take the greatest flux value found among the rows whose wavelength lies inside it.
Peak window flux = 32.76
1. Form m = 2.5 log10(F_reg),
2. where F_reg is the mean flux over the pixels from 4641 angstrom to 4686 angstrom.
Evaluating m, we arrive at 3.54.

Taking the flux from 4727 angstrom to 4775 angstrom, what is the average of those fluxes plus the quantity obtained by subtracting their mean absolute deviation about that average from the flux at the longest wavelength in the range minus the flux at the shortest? 16.7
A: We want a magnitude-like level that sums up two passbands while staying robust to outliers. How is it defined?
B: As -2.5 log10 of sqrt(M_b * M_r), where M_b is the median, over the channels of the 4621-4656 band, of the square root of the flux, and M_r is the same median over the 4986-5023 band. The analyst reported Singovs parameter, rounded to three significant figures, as -1.75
